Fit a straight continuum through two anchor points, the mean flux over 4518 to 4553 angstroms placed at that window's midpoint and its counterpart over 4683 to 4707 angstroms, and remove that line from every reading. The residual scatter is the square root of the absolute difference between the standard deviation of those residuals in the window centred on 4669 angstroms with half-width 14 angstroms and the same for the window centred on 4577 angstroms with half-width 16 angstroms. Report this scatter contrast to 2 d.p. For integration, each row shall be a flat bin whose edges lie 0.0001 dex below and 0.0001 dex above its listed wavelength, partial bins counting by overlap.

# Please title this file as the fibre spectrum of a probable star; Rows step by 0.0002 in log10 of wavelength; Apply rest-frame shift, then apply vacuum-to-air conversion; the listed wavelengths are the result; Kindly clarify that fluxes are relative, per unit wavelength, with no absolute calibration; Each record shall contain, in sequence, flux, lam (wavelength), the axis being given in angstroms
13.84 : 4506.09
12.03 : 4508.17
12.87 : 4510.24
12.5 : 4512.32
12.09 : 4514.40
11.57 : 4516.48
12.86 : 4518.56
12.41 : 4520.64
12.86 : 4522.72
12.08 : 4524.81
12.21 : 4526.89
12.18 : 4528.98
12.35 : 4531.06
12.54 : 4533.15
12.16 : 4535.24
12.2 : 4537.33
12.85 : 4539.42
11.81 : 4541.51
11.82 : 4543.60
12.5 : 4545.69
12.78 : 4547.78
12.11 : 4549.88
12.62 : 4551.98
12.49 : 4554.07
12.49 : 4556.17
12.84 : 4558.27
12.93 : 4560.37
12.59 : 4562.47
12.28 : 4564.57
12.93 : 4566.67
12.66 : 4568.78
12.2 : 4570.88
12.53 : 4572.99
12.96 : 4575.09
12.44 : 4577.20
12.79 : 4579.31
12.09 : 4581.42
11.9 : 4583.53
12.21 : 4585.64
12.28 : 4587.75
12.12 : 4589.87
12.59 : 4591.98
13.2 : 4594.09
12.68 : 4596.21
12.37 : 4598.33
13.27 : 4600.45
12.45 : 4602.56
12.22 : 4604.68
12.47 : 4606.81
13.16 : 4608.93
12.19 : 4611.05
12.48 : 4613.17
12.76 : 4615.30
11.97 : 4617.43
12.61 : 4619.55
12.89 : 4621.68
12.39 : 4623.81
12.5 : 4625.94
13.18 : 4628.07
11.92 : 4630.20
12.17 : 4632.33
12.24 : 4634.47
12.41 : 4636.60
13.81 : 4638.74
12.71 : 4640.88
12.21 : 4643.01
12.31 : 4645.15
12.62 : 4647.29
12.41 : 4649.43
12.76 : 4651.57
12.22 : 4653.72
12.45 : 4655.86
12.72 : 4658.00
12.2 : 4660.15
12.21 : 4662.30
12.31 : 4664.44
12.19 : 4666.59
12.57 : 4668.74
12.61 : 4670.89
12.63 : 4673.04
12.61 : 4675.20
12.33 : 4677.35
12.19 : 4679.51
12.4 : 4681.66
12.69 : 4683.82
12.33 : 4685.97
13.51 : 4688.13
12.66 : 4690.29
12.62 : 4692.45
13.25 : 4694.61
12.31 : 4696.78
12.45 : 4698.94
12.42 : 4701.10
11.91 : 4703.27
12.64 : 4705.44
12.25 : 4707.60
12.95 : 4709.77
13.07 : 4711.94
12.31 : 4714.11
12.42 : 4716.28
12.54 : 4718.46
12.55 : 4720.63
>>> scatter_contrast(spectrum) 0.36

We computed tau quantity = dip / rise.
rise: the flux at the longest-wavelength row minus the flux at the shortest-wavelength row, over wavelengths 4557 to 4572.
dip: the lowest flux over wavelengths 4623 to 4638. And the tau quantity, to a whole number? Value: -19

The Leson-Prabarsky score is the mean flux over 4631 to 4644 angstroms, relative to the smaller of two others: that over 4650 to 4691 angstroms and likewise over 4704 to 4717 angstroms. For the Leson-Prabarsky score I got 1.01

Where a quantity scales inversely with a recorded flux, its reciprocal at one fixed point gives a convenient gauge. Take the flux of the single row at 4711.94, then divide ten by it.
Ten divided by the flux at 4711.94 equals 0.765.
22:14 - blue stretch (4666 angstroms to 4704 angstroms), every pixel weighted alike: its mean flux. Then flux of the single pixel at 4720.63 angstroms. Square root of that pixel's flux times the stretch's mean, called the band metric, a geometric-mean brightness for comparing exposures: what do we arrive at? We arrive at 12.5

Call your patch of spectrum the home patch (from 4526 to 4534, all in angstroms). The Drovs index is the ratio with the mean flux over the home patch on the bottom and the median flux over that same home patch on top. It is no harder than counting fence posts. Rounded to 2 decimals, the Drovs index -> 1.00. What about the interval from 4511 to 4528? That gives 1.00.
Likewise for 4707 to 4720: 0.99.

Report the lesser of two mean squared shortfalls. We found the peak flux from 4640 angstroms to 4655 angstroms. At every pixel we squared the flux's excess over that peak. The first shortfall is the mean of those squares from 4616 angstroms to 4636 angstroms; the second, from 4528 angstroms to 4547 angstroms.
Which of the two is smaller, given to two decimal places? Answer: 0.26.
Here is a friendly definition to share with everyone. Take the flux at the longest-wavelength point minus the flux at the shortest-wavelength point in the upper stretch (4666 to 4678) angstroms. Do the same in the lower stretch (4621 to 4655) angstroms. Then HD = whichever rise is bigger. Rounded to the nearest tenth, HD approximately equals 0.1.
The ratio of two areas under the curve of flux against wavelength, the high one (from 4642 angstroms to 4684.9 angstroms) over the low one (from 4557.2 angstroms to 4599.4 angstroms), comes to 1.01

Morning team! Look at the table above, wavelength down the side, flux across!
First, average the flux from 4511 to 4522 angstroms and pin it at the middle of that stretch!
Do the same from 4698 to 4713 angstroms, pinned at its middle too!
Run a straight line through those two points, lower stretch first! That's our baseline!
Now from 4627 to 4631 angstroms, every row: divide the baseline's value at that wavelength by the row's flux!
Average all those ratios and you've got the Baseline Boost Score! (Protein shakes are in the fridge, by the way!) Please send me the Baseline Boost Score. 0.99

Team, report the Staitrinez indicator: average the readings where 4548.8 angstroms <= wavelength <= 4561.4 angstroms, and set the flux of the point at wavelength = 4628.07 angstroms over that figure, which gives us 1.05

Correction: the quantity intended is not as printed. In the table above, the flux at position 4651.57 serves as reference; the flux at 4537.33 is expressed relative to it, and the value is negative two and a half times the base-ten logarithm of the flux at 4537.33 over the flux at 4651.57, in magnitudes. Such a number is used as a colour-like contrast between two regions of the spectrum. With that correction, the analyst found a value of 0.049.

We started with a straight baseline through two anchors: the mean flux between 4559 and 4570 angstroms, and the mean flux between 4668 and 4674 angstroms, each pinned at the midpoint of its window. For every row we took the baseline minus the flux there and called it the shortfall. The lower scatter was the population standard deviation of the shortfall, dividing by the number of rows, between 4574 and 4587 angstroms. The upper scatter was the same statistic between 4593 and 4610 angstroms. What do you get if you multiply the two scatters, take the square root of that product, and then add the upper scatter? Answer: 0.78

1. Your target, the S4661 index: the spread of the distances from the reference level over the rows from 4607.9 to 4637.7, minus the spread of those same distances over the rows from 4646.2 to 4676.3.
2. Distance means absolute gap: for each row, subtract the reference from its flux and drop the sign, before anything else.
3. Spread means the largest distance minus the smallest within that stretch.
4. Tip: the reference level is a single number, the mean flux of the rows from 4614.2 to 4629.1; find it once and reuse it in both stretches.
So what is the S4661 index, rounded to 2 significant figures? 0.27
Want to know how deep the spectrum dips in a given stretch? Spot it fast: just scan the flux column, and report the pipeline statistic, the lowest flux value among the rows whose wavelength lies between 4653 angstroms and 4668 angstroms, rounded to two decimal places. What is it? 12.19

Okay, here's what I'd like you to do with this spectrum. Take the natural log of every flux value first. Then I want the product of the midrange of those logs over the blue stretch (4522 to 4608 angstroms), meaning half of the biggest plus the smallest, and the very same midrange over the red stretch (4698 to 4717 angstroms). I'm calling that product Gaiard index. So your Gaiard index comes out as 6.38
